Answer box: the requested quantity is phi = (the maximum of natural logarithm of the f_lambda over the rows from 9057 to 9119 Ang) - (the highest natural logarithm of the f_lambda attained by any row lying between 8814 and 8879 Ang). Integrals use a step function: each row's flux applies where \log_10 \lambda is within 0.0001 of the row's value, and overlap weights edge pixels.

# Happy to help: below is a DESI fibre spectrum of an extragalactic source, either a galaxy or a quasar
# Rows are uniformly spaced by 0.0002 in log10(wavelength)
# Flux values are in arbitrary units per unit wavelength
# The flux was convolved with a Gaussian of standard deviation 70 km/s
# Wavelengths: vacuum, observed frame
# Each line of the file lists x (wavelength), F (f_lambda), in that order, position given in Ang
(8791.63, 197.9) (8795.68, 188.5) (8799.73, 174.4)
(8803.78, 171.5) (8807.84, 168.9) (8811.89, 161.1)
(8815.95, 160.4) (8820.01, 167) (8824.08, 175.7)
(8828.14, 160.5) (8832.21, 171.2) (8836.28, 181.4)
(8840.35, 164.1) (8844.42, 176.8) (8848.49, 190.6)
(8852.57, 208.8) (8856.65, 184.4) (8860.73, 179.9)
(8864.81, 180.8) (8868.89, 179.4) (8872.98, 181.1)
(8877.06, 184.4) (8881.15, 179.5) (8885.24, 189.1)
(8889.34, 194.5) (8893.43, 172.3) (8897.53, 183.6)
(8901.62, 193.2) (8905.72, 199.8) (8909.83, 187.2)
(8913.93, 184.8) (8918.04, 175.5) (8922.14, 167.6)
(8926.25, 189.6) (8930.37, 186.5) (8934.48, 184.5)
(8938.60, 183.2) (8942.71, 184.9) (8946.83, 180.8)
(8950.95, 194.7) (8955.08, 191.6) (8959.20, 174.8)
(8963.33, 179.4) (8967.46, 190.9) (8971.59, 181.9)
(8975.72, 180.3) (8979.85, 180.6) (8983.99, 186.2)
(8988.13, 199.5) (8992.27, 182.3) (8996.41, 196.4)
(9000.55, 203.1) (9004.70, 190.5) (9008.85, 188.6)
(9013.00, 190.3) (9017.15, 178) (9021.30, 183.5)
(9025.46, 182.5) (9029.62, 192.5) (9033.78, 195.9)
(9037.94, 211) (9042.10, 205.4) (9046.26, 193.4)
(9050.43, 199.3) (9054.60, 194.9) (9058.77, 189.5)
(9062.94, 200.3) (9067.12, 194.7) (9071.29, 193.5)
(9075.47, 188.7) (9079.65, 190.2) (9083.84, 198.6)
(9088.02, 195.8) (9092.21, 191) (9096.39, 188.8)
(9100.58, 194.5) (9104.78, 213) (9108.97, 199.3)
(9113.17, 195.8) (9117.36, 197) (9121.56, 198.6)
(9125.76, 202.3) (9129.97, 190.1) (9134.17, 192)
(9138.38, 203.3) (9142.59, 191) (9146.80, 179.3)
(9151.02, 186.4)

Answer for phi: 0.02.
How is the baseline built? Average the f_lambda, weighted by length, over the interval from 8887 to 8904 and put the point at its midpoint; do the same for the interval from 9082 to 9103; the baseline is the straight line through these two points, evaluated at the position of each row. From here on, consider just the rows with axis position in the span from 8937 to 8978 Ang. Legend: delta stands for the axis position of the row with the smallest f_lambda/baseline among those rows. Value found 8959.20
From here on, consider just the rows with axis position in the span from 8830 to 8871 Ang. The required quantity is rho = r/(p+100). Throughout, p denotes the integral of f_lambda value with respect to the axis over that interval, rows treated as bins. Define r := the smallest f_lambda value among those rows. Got 0.022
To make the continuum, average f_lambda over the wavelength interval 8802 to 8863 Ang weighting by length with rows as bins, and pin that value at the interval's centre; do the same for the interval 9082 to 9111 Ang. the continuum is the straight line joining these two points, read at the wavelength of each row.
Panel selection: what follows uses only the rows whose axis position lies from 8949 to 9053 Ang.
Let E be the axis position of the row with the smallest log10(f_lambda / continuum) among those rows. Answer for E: 9017.15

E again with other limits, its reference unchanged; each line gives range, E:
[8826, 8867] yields 8828.14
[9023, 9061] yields 9025.46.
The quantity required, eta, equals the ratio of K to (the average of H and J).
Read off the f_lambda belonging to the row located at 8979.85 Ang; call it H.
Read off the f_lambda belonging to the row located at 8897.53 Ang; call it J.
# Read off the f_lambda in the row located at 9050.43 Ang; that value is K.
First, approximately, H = 180.6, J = 183.6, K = 199.3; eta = 1.09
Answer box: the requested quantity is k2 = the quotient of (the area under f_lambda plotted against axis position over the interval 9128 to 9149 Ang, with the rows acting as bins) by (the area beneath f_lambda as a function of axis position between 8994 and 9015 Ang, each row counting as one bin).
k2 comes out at 0.99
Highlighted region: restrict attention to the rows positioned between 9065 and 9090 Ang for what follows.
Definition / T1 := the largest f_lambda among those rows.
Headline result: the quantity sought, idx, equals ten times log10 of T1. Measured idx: 23.0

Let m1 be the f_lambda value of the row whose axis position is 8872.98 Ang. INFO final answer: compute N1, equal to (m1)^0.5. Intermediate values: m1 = 181.1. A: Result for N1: 13.5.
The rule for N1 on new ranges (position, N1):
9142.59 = 13.8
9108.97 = 14.1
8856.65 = 13.6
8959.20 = 13.2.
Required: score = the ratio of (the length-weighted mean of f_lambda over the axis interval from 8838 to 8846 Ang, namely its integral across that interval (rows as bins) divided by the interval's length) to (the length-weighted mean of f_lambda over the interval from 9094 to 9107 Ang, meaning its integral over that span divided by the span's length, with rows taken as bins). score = 0.86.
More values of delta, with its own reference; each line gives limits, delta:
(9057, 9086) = 9075.47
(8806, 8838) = 8828.14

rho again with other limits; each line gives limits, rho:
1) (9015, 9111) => 0.009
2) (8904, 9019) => 0.008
